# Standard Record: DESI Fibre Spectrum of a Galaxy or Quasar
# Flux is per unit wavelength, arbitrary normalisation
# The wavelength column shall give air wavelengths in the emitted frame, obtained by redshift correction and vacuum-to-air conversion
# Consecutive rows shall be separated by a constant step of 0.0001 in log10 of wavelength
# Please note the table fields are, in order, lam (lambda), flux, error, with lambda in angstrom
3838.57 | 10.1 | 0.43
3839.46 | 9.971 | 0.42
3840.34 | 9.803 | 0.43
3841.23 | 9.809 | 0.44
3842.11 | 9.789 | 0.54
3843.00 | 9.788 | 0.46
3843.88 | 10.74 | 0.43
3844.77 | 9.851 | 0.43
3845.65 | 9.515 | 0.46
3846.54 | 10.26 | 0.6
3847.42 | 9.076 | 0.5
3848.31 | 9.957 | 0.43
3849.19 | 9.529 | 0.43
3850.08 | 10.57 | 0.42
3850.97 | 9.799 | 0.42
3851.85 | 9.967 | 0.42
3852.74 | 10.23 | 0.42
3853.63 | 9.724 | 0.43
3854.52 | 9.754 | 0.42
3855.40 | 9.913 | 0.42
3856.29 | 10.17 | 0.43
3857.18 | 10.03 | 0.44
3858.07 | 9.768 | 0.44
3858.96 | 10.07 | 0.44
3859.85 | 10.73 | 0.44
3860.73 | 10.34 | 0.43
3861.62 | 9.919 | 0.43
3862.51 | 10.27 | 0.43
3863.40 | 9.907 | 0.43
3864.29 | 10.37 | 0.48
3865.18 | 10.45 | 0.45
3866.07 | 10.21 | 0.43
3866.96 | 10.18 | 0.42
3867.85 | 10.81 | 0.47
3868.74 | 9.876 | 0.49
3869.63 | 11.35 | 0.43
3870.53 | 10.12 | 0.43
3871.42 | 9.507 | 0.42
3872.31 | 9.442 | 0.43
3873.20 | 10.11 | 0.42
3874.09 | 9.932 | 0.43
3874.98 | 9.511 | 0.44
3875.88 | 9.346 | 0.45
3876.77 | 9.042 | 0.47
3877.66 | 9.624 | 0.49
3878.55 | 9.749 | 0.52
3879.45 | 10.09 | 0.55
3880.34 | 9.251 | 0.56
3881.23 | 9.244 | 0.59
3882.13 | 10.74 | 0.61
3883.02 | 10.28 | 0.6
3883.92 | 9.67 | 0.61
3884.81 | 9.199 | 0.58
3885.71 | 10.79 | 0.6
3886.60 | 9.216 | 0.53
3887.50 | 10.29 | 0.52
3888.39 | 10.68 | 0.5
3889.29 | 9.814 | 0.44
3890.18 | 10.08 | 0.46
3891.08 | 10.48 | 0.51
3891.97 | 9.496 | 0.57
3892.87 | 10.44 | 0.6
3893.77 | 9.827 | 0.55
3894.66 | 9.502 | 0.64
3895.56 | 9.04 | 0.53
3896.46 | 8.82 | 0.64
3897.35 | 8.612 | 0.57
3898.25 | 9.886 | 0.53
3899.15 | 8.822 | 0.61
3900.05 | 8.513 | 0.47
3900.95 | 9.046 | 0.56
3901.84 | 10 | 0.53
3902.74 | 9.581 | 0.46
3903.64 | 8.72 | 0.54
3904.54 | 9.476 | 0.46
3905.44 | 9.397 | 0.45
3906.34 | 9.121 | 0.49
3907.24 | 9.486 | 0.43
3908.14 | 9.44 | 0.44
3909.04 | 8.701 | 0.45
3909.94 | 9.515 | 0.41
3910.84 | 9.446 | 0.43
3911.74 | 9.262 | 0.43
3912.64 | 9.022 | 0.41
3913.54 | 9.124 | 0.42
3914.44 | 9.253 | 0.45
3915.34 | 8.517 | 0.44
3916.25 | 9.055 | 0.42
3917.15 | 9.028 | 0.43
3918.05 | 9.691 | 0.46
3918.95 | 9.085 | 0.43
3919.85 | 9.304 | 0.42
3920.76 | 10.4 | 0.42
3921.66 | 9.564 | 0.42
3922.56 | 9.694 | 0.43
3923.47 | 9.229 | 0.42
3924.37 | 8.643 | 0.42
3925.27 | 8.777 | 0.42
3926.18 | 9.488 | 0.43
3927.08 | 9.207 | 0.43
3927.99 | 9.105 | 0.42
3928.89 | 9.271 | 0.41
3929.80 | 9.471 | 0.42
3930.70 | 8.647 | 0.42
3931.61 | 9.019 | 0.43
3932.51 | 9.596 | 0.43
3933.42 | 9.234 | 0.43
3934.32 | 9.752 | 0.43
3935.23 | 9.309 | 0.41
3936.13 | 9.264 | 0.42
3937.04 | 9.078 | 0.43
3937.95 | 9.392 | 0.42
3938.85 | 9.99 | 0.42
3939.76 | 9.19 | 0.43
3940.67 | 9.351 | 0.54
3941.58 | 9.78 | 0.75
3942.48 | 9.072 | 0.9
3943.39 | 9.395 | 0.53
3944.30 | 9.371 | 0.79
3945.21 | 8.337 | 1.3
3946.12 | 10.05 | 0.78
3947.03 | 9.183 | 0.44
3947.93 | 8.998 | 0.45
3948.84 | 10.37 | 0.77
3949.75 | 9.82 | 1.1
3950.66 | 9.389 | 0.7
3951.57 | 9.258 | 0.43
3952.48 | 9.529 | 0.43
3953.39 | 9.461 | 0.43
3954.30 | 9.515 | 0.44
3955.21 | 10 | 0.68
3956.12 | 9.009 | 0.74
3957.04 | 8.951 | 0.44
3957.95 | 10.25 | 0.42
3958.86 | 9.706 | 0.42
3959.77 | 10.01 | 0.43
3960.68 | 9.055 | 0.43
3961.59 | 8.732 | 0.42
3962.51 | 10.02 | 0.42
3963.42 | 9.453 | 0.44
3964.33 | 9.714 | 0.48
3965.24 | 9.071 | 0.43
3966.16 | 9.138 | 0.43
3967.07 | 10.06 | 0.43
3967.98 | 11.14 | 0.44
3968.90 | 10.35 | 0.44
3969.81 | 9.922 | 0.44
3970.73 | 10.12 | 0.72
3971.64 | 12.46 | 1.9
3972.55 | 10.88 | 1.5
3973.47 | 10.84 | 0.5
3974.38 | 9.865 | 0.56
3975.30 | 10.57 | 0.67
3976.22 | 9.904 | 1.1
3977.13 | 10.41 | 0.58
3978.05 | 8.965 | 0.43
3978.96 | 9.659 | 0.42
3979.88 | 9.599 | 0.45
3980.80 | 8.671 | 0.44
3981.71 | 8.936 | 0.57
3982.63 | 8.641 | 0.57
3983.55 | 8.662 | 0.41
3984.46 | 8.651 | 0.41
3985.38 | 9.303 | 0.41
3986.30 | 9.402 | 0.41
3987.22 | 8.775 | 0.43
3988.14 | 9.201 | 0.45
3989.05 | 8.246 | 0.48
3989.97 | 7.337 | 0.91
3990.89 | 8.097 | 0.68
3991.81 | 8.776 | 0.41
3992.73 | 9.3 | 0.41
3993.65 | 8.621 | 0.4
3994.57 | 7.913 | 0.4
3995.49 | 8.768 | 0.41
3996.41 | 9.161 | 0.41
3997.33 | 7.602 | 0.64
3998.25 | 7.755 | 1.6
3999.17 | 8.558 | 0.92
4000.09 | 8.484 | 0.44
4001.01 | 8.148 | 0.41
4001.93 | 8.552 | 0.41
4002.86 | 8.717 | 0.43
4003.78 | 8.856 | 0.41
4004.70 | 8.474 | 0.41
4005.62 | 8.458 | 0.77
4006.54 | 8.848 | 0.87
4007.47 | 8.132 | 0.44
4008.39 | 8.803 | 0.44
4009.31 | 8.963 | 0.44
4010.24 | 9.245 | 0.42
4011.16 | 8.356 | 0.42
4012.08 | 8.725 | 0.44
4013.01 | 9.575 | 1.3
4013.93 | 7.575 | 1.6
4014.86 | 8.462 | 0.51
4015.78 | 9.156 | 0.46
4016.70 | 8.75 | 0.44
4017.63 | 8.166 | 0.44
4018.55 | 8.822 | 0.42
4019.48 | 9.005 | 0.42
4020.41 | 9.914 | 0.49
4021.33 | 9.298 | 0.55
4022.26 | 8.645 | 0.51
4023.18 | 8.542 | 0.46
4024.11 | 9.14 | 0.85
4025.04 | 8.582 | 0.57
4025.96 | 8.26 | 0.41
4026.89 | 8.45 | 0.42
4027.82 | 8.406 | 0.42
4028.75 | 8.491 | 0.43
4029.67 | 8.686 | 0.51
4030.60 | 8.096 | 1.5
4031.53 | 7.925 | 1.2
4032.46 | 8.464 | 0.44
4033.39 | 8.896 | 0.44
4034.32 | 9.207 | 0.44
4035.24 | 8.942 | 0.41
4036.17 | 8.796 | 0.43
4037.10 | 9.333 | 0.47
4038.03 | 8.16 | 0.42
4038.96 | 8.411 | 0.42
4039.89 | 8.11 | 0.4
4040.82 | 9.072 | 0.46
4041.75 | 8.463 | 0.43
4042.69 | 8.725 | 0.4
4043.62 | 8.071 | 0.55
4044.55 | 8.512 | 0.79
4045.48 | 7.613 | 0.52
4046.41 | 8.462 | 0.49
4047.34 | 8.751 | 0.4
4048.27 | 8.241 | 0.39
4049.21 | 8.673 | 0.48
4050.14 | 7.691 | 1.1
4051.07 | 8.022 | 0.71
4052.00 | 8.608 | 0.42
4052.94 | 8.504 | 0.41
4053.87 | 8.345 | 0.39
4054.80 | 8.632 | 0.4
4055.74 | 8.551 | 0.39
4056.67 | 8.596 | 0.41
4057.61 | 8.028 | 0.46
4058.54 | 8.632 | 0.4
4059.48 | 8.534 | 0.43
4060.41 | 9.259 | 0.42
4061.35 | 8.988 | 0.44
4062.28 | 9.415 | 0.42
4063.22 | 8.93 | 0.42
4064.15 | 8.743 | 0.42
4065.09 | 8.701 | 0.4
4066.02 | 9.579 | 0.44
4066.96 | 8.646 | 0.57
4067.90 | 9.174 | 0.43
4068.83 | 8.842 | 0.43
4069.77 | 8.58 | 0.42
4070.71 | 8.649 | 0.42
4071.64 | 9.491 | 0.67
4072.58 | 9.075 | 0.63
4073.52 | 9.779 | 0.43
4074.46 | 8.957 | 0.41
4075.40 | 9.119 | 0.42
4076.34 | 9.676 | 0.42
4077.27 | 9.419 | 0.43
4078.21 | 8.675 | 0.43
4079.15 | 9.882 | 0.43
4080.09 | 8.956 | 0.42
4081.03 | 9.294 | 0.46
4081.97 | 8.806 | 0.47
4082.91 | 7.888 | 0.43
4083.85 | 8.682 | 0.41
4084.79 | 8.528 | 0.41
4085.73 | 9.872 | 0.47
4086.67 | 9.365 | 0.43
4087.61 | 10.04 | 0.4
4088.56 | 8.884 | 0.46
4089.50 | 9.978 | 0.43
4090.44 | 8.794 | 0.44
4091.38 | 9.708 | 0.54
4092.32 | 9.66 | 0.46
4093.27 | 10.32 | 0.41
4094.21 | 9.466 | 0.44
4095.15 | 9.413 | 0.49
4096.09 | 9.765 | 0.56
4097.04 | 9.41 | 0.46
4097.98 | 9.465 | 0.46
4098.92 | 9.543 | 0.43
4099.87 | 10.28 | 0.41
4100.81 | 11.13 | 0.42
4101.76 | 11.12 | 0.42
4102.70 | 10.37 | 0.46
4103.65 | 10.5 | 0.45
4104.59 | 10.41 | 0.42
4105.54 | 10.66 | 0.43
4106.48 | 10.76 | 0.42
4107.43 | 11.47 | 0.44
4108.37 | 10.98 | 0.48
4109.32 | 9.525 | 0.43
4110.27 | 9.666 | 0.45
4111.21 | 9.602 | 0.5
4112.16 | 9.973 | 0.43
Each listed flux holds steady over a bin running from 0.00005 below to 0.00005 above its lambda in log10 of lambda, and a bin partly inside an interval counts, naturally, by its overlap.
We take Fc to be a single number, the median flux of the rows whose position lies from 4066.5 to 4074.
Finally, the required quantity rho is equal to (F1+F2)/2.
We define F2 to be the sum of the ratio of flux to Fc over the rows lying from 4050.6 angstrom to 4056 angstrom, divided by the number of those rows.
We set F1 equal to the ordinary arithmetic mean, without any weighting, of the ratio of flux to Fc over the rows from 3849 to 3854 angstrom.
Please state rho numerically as 1.03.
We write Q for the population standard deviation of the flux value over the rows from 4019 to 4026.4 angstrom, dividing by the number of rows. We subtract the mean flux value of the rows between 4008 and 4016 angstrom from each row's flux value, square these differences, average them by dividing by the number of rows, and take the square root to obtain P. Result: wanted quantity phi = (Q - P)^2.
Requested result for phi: 0.00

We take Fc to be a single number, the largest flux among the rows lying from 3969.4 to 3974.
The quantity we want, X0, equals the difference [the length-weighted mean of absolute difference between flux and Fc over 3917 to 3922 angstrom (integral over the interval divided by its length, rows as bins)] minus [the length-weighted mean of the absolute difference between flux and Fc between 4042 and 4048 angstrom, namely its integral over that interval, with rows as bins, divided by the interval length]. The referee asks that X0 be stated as -1.2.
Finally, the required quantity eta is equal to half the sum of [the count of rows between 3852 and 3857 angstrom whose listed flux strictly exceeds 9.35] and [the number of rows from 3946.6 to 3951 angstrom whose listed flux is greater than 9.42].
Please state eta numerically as 3.5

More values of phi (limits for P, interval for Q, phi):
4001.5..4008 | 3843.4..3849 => 0.08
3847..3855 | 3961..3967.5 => 0.00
